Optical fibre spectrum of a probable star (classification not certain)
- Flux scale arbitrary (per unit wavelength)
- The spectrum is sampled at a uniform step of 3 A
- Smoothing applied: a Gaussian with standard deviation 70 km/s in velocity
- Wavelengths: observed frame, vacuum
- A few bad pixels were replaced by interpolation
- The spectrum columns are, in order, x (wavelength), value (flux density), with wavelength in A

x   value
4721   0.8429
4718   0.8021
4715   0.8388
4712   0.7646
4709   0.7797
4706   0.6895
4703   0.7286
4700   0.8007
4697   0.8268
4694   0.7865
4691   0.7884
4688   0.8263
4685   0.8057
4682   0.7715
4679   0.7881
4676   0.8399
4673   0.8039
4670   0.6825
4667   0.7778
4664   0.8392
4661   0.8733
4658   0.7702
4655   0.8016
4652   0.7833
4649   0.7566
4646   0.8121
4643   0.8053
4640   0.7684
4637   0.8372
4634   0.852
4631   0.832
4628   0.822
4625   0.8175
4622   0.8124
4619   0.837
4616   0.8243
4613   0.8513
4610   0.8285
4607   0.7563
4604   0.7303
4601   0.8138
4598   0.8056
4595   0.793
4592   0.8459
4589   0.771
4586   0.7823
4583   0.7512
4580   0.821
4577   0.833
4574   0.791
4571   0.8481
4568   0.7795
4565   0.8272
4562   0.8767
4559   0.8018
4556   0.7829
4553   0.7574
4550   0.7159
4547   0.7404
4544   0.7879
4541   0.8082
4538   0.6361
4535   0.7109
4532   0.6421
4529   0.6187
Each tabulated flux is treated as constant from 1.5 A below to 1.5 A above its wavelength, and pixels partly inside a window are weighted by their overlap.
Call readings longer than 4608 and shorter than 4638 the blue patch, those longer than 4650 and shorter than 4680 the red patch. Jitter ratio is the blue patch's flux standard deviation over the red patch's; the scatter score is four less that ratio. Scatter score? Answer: 3.7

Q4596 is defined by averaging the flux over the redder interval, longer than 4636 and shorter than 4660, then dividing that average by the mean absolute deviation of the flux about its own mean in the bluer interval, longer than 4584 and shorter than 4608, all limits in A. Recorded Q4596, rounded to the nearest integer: 29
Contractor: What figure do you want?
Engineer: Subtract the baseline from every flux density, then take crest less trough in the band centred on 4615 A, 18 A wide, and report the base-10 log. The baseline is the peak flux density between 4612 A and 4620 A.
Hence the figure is -1.02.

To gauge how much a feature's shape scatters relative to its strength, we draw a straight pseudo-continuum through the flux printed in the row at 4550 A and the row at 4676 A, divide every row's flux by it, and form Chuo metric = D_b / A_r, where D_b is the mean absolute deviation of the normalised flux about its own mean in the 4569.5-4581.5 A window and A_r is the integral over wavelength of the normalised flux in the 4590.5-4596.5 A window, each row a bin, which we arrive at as 0.0039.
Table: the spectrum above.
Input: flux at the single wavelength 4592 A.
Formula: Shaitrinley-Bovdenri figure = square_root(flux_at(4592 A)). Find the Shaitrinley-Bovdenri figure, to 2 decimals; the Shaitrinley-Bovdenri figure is 0.92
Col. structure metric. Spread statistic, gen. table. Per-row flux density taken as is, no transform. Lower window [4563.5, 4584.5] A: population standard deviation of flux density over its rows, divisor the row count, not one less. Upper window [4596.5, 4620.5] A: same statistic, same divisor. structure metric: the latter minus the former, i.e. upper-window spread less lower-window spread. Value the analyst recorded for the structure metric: 0.007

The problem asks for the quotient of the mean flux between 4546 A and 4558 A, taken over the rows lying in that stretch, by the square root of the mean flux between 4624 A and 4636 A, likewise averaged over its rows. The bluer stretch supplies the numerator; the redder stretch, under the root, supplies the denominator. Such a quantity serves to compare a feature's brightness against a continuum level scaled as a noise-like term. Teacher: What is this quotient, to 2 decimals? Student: 0.82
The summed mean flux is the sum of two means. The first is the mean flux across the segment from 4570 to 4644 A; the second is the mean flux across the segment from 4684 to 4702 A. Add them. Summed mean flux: 1.61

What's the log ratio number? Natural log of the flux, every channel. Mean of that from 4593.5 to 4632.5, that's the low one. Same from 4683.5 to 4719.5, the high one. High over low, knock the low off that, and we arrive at 1.35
